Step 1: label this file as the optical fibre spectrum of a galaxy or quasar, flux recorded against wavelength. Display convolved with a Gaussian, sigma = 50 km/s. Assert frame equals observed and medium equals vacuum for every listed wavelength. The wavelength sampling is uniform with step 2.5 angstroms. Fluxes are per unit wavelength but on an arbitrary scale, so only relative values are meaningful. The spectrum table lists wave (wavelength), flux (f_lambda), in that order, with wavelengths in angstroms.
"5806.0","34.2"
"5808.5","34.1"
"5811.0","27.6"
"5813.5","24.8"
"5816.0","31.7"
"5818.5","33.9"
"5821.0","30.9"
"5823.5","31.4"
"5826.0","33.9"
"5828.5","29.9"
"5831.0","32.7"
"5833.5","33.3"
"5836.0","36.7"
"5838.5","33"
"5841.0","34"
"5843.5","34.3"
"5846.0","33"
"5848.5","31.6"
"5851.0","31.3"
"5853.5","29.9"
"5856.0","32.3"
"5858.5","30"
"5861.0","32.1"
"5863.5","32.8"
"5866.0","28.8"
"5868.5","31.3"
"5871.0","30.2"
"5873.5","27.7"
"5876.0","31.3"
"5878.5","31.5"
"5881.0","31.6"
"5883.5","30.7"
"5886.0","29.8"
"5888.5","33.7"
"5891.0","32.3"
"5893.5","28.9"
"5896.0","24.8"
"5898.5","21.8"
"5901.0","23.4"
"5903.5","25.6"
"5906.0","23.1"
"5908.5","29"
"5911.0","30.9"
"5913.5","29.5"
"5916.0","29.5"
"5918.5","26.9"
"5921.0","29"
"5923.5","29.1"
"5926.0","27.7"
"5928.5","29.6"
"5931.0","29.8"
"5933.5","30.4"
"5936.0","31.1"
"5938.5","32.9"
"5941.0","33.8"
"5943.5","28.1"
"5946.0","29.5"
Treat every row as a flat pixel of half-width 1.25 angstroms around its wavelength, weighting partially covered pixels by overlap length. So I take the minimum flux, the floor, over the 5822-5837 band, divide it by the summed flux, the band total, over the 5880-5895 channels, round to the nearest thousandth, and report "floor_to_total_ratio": 0.160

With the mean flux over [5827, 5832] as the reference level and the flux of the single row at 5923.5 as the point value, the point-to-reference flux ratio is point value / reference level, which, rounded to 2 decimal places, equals 0.93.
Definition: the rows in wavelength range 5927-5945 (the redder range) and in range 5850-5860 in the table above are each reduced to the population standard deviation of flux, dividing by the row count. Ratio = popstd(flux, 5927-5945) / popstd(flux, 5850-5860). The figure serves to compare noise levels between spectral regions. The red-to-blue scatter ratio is 1.8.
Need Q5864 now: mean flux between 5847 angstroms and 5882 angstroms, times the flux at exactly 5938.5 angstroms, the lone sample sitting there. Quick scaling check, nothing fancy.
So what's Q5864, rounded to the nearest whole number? 1016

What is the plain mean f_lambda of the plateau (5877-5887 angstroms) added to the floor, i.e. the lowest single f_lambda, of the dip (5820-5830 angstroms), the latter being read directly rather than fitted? 60.8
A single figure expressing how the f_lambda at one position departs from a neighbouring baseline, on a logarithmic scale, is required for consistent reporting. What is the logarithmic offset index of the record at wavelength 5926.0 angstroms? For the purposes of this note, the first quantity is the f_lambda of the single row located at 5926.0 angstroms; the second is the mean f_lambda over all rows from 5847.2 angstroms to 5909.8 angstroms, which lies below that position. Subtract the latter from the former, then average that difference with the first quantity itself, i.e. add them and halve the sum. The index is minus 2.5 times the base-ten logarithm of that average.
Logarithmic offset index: -2.78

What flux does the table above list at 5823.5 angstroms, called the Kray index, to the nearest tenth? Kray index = 31.4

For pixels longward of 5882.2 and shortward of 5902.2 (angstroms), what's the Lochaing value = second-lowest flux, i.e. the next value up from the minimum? 23.4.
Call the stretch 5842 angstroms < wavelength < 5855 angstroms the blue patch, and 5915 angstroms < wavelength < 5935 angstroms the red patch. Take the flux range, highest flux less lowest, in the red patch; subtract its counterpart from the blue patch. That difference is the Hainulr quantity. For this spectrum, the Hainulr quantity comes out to -0.9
